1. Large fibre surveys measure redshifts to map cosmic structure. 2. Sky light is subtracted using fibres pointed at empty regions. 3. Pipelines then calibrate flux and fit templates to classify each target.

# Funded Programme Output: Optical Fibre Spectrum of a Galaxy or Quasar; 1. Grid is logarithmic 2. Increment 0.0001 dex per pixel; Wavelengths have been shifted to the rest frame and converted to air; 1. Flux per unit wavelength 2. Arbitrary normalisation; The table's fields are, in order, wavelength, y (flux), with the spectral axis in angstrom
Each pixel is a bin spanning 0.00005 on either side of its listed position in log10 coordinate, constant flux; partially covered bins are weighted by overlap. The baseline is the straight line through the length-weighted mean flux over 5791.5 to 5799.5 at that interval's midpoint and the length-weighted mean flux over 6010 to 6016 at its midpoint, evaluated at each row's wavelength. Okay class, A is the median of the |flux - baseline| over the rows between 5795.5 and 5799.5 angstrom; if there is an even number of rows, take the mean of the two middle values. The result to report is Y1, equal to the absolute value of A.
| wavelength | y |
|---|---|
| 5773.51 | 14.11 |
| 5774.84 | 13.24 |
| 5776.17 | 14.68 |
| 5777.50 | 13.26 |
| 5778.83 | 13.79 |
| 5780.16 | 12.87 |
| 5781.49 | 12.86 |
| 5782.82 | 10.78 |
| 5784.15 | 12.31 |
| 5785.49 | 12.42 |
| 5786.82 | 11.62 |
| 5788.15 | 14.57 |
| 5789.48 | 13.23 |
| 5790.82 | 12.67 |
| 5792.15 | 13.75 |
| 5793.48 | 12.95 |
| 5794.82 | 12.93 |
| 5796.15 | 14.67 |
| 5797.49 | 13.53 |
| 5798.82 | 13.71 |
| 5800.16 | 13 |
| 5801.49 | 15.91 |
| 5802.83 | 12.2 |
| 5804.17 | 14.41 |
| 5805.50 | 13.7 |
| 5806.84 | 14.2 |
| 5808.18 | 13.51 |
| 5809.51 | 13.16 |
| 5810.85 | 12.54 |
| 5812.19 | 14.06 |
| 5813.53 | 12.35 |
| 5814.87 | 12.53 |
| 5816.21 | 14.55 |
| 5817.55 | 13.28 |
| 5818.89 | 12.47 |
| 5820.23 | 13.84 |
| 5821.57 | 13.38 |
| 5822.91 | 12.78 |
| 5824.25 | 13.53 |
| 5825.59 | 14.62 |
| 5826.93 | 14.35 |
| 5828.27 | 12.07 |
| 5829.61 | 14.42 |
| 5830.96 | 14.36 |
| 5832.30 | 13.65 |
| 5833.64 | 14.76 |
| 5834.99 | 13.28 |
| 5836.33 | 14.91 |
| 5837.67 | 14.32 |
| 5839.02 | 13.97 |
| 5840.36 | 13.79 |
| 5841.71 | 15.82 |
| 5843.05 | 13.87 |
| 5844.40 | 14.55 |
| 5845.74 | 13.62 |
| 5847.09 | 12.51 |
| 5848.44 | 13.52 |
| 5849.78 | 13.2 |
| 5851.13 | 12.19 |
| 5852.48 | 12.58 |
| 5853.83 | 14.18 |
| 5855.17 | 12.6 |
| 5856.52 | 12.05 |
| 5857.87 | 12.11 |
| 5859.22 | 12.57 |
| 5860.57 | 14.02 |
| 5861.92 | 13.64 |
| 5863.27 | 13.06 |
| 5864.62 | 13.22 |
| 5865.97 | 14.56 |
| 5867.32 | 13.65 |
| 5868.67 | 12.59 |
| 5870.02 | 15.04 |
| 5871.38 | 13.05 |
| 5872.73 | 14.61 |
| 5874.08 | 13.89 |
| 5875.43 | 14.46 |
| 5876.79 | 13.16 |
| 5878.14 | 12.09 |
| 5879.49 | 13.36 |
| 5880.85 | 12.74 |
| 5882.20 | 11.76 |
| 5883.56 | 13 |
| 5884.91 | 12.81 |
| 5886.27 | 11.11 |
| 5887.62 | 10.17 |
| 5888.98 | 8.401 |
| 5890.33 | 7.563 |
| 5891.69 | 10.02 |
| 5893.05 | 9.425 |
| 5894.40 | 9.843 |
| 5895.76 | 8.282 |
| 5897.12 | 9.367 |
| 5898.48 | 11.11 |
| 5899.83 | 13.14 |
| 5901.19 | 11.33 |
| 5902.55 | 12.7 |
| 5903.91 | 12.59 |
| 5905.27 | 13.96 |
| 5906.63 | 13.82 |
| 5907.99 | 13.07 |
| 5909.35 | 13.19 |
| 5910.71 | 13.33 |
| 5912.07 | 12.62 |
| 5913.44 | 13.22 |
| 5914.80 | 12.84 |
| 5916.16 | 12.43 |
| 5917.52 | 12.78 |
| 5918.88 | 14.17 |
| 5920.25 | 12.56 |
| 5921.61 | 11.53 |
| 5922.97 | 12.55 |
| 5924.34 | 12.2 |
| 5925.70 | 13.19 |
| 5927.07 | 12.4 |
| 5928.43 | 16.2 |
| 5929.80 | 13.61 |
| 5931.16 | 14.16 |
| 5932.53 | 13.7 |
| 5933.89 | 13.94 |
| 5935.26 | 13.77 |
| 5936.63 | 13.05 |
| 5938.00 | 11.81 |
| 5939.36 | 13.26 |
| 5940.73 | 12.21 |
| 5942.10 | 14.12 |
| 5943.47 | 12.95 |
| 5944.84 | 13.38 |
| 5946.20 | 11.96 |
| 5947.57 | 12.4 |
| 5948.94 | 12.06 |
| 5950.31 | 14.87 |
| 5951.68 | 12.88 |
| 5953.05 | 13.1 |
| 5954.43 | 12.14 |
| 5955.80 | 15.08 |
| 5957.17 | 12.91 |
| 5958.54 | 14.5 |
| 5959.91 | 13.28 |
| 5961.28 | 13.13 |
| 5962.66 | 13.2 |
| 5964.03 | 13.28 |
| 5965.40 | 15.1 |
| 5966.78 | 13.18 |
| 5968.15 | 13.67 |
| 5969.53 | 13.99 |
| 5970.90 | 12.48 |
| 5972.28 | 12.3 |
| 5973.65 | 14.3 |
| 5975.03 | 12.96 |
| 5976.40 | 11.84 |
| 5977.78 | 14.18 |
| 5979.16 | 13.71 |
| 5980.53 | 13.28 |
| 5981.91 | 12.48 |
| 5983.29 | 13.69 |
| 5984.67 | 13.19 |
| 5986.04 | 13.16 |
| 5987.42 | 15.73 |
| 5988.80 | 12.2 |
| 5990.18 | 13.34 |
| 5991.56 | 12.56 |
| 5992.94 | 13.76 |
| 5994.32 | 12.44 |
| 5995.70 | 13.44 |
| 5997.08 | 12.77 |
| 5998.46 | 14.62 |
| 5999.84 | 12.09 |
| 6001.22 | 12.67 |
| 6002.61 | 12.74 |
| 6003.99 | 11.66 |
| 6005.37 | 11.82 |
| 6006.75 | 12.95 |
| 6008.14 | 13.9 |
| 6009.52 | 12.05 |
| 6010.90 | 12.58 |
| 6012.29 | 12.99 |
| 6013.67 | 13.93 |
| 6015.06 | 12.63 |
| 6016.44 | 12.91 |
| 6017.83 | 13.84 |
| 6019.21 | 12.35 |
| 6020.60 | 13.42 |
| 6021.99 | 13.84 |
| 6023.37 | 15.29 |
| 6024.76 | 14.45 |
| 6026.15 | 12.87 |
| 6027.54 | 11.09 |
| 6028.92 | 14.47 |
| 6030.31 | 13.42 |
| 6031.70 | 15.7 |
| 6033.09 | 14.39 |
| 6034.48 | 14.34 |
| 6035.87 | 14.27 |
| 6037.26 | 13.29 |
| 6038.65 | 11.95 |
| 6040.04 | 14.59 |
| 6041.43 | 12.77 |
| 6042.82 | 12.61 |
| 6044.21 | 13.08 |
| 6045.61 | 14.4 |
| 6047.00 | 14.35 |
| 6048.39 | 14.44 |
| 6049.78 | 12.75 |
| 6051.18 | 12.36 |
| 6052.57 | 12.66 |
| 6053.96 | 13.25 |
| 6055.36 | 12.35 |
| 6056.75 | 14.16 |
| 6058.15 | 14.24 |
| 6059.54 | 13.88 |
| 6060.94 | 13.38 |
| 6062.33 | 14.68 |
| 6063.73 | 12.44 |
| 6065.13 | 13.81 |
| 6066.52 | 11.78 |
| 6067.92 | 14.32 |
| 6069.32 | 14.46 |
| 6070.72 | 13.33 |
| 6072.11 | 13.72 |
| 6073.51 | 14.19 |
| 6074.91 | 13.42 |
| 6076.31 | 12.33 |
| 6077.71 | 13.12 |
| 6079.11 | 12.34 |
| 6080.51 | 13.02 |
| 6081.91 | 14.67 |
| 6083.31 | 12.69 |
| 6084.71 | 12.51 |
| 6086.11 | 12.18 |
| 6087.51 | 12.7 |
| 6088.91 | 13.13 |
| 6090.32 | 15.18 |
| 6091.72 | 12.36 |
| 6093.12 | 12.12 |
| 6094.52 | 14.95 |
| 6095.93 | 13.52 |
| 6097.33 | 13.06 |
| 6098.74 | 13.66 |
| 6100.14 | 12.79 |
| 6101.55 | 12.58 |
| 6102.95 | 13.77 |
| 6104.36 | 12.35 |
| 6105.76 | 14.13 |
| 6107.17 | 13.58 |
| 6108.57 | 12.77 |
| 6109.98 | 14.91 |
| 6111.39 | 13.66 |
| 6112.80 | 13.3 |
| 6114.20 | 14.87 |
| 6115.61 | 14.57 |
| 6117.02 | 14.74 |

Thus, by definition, 0.13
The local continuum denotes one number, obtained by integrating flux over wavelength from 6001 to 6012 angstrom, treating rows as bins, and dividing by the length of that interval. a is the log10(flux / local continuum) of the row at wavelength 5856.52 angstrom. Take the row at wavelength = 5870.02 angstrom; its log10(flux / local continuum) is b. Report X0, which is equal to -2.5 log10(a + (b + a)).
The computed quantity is 3.4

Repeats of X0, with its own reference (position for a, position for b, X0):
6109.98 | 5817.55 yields 1.9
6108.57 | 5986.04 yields 3.6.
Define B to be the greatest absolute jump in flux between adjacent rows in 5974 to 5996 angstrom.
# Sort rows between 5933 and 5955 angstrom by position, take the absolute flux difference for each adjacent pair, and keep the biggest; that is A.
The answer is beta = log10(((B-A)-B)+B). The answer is -0.1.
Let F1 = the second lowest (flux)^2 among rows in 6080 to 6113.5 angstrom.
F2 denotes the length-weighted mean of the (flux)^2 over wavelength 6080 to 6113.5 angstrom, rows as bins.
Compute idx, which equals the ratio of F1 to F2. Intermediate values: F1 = 148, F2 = 178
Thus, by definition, 0.833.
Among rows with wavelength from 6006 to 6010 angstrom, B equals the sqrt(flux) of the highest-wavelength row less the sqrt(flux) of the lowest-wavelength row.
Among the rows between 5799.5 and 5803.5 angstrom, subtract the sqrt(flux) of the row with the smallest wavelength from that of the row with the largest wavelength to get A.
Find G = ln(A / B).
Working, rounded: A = -0.11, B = -0.13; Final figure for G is -0.1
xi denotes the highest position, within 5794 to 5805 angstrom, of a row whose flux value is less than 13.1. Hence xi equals 5802.83 angstrom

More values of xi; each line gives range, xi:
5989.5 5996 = 5994.32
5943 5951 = 5948.94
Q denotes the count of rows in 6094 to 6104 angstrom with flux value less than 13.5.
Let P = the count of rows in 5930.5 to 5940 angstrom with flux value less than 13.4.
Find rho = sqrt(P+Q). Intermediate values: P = 3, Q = 3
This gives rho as 2.45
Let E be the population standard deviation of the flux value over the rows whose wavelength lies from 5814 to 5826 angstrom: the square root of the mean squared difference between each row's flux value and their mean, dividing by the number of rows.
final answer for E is 0.7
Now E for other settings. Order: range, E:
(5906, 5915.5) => 0.4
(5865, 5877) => 0.8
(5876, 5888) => 1.0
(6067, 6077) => 0.7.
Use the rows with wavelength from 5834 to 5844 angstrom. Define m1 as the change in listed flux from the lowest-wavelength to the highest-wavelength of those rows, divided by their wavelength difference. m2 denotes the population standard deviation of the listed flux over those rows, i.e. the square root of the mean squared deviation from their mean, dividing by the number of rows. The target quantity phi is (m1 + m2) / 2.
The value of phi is 0.43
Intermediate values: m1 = 0.07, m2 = 0.78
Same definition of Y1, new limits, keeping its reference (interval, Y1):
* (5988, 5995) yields 0.61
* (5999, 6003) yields 0.36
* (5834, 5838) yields 0.85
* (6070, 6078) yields 0.54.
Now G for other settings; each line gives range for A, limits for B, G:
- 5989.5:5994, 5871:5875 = -0.7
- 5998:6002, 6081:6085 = -0.1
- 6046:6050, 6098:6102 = 0.4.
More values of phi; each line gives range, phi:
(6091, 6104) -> 0.48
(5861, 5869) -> 0.23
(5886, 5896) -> 0.40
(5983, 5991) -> 0.51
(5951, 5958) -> 0.50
